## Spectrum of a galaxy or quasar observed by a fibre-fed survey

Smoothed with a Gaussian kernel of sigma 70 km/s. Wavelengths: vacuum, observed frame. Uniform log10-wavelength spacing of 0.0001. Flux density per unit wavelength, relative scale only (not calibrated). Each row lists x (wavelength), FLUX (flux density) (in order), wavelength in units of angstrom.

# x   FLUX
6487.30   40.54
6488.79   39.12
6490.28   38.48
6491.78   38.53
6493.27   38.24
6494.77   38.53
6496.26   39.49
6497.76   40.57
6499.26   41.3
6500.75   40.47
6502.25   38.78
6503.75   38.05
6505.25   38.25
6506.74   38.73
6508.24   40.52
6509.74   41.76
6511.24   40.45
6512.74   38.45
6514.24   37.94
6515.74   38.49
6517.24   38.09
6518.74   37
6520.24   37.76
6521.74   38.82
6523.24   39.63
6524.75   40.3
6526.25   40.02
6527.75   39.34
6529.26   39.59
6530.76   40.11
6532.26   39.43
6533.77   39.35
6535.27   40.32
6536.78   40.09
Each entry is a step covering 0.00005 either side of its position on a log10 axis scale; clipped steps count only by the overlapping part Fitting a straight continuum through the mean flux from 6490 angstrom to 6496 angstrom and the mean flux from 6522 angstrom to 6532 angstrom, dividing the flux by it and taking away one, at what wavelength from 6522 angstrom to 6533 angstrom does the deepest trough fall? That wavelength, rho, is 6532.26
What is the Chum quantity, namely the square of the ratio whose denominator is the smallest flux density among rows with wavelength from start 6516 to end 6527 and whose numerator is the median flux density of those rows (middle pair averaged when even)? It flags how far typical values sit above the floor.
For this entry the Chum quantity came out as 1.10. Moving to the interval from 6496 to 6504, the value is 1.10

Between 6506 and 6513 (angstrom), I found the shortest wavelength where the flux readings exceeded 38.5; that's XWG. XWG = 6506.74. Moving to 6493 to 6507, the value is 6494.77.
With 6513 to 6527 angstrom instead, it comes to 6521.74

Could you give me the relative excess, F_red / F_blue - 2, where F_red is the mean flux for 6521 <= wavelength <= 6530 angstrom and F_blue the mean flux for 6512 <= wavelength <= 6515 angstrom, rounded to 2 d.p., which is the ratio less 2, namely -0.96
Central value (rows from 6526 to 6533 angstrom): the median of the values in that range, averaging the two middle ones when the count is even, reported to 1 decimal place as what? 39.6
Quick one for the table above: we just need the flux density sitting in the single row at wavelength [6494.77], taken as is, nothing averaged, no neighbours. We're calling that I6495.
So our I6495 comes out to 38.53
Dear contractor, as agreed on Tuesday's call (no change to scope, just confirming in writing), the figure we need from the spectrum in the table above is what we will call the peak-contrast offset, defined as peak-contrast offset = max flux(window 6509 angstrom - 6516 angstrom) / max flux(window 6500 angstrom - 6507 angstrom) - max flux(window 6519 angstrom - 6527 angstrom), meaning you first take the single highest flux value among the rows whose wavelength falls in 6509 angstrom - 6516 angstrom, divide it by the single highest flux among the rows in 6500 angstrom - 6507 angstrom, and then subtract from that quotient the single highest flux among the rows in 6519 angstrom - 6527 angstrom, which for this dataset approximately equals -39.3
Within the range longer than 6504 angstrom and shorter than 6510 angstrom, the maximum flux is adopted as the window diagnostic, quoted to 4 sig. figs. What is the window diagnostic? 41.76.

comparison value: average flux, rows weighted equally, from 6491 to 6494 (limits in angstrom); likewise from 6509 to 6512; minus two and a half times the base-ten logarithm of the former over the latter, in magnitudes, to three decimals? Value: 0.074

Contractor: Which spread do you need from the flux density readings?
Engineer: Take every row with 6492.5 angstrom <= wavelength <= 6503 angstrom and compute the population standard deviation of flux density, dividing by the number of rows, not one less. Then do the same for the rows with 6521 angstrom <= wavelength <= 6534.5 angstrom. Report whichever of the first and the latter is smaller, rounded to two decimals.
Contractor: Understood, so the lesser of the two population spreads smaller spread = 0.43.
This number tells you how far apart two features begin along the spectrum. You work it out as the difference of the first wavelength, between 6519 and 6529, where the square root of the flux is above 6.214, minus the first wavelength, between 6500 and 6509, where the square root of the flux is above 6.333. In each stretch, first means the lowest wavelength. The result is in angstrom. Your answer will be 21.0 angstrom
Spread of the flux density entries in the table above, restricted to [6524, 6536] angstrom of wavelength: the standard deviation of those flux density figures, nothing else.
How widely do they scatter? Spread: 0.4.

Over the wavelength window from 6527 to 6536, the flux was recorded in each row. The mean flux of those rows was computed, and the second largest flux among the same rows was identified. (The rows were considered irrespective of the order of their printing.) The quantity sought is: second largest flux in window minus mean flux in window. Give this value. 0.42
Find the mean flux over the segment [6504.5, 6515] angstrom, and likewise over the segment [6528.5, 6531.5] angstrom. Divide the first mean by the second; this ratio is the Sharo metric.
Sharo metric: 0.99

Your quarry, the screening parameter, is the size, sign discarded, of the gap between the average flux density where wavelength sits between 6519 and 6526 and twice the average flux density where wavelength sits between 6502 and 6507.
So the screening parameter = 37.8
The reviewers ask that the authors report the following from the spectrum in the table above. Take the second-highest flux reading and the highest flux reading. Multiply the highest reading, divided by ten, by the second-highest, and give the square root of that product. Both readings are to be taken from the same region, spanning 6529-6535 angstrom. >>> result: 12.6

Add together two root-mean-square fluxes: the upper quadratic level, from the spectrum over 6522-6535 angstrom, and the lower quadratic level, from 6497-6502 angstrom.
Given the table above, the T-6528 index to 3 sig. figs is 80.5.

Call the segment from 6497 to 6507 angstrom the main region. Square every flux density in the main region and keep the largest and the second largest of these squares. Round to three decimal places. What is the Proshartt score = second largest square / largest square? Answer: 0.965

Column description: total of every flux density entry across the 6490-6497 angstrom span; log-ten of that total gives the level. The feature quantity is 2.286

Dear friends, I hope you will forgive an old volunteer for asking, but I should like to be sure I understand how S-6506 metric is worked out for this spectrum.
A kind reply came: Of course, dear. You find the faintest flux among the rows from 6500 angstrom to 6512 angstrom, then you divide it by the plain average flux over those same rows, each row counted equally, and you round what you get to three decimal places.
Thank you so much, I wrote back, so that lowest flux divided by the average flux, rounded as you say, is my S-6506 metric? 0.960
